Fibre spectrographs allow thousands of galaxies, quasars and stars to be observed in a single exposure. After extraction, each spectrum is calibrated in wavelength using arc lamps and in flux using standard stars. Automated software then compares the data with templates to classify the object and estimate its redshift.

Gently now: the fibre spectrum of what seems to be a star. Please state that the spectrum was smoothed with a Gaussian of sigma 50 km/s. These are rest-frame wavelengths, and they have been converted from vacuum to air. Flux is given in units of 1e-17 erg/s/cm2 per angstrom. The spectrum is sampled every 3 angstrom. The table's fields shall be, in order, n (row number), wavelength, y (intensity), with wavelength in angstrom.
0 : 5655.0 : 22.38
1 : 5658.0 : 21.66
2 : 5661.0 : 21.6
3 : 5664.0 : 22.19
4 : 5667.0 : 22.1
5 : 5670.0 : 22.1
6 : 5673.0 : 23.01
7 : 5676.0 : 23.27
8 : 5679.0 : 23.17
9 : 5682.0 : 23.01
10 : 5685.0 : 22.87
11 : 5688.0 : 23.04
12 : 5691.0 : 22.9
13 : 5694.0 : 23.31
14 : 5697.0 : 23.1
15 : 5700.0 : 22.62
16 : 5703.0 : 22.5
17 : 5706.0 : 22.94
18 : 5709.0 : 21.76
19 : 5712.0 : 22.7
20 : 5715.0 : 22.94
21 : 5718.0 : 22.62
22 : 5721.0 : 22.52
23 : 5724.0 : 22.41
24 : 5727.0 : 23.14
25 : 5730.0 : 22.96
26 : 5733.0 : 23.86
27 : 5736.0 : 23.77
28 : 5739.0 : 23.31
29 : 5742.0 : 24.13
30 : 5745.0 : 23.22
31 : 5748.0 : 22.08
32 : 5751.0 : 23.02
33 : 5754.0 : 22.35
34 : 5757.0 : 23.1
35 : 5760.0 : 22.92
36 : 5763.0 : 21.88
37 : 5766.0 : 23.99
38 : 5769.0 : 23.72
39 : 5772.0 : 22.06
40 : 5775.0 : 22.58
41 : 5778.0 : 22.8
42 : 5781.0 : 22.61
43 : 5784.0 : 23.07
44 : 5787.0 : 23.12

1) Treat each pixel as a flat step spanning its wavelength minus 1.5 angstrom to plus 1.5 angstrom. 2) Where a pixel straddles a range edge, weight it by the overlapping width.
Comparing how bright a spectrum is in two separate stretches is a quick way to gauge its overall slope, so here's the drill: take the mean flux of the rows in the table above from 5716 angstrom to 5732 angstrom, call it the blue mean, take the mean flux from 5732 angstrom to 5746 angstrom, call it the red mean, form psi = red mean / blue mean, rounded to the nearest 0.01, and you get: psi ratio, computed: 1.04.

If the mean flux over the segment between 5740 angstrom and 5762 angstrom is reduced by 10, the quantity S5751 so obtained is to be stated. 13.0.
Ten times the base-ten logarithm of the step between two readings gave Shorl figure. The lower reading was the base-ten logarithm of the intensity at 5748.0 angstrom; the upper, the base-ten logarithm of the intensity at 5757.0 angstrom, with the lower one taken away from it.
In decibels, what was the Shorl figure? -17.1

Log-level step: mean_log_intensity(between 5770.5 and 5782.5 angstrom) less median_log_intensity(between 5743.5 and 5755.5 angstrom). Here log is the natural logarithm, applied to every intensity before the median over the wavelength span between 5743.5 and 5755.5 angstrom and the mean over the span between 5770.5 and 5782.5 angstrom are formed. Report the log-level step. -0.008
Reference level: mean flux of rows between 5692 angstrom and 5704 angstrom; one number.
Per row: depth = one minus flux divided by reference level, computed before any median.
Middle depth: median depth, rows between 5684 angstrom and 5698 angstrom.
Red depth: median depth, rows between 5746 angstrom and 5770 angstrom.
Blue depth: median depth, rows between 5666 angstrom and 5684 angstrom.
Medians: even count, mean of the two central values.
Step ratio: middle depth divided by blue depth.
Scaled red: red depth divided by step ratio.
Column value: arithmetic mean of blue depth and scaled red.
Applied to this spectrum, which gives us -0.004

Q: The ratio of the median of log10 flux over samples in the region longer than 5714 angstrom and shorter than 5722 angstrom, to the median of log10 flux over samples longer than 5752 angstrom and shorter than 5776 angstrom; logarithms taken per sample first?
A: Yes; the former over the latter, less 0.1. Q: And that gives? 0.898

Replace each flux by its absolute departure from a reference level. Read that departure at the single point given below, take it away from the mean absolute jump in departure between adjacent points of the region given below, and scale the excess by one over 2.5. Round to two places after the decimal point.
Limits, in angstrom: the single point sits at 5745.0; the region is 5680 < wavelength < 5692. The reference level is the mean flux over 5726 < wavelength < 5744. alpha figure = -0.06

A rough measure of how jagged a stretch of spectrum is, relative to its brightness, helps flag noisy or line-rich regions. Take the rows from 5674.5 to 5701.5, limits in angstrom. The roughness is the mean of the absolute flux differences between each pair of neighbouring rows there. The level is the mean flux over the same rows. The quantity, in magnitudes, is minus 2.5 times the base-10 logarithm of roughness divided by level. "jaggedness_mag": 5.0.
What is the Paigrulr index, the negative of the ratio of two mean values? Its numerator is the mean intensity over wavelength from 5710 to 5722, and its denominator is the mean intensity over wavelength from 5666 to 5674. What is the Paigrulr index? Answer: -1.01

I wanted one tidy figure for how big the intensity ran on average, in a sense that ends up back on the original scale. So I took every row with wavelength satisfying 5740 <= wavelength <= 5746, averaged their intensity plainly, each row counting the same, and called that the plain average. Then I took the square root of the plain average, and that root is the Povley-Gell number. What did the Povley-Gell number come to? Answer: 4.87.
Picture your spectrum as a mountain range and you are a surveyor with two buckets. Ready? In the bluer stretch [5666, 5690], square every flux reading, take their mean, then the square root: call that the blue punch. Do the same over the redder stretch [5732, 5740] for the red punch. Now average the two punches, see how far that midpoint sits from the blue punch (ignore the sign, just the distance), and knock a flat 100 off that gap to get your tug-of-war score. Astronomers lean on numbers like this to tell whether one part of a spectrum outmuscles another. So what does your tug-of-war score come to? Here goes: -99.59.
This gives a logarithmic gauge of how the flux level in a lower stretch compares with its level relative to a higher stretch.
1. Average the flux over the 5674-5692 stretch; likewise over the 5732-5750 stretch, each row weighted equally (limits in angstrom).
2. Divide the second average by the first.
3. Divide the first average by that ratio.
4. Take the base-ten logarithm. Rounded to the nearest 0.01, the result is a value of 1.36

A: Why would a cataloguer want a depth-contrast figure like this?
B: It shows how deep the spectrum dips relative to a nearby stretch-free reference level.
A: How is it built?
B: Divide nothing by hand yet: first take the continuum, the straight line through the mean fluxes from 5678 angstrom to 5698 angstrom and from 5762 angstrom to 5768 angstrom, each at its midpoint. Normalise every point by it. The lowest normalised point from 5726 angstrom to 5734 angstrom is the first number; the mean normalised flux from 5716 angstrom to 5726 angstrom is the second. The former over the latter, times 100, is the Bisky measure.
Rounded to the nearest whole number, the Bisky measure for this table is 102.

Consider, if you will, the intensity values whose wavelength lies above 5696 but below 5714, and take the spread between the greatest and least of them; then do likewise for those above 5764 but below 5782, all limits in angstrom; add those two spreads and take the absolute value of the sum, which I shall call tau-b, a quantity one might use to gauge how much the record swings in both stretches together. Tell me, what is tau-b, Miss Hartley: 3.3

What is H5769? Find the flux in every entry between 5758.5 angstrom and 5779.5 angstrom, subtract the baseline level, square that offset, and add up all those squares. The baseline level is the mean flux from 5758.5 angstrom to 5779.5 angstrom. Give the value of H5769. 3.7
